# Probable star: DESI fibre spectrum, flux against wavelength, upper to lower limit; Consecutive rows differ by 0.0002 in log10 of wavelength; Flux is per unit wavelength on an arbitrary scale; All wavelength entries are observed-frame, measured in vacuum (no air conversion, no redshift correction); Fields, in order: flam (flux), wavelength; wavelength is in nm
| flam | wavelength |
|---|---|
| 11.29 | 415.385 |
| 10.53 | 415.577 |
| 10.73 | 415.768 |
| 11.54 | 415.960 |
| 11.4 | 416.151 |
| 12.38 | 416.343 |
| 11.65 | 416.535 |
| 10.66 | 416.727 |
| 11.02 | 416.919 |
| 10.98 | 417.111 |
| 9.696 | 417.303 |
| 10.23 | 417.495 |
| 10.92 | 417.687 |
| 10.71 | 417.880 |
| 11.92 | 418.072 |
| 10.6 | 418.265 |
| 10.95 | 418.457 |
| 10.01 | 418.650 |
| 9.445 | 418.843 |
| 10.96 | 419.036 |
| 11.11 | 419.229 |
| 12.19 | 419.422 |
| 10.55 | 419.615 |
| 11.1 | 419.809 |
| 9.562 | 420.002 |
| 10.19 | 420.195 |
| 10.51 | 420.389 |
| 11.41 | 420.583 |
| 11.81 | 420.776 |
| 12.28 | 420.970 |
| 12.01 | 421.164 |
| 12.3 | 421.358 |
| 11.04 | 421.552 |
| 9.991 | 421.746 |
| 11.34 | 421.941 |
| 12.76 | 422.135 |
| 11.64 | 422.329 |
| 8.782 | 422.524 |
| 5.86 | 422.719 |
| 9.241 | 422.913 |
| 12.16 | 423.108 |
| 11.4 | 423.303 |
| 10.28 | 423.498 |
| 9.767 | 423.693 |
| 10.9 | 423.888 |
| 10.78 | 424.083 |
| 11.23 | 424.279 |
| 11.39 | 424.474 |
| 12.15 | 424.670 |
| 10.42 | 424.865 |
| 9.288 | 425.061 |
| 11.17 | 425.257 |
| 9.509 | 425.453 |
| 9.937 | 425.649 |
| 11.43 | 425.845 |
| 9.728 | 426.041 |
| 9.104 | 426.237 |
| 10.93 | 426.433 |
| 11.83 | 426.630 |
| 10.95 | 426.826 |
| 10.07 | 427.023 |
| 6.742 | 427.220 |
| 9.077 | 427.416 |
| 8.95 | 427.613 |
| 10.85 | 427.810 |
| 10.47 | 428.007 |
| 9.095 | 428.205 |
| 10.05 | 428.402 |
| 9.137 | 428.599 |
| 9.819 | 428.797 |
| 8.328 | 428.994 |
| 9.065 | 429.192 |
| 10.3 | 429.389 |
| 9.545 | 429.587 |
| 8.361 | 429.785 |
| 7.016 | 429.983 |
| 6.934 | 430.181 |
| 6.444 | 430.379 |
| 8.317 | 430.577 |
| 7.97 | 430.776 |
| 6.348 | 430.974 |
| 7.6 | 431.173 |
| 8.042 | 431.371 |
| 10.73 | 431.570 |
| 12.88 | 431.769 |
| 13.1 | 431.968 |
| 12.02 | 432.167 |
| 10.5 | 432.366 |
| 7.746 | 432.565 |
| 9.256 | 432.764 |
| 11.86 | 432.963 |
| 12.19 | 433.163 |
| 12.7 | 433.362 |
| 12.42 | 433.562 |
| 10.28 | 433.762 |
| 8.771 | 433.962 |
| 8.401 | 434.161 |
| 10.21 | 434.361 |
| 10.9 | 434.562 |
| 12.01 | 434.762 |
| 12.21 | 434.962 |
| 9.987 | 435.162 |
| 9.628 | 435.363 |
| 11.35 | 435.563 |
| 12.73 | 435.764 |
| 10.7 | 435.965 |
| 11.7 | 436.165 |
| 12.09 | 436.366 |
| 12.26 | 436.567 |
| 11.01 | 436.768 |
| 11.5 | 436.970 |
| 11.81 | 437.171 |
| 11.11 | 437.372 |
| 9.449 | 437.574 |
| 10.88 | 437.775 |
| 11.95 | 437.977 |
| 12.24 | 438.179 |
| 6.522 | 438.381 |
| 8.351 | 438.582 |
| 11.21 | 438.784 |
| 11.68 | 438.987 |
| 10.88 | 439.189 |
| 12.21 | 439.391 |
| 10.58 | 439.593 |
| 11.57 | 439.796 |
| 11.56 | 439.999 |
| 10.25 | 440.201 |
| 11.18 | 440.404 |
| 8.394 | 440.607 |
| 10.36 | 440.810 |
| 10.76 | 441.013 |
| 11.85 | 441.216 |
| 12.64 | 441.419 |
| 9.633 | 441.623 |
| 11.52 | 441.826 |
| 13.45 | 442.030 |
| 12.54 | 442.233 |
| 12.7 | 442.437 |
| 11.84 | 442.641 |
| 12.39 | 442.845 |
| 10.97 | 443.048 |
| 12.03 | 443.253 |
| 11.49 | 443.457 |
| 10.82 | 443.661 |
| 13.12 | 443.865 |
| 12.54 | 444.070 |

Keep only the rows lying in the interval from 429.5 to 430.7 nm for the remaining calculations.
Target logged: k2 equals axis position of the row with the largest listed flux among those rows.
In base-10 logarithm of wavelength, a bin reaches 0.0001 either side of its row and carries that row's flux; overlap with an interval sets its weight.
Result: 429.587 nm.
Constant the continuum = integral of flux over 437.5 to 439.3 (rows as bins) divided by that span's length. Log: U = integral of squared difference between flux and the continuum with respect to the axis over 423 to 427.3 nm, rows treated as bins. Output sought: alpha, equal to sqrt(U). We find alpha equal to 2.5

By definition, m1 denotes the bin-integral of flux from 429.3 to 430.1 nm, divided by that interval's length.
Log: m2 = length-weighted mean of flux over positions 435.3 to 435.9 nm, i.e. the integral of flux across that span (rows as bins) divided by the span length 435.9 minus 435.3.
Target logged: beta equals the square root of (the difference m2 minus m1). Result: 1.6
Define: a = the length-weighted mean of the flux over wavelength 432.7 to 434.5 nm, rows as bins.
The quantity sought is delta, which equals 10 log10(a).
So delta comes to 10.3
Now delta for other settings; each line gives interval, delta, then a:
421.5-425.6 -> 10.2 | 10.5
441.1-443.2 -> 10.8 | 11.9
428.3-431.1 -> 9.2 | 8.4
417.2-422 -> 10.4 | 10.9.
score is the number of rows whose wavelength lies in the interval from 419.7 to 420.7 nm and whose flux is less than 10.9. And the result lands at 3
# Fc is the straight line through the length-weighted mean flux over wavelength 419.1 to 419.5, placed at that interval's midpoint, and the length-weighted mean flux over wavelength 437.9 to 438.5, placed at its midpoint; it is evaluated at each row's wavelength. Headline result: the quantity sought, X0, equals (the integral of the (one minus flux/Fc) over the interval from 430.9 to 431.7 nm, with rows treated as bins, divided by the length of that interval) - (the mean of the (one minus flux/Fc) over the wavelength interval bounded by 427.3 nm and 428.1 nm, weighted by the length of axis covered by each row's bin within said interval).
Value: 0.10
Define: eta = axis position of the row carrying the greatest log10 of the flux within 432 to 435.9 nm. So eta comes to 435.764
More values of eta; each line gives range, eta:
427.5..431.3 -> 427.810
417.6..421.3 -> 420.970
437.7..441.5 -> 441.419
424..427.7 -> 424.670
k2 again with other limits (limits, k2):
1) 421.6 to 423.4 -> 422.135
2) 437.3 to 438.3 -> 438.179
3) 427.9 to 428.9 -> 428.007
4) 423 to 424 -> 423.108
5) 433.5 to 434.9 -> 433.562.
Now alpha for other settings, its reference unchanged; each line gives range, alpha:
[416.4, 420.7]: 1.7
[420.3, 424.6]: 3.2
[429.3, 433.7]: 4.9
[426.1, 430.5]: 3.9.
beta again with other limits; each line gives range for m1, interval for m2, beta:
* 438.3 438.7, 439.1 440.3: 1.9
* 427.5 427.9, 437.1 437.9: 1.0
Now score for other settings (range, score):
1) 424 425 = 2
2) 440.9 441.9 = 2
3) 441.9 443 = 0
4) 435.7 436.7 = 1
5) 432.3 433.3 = 3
